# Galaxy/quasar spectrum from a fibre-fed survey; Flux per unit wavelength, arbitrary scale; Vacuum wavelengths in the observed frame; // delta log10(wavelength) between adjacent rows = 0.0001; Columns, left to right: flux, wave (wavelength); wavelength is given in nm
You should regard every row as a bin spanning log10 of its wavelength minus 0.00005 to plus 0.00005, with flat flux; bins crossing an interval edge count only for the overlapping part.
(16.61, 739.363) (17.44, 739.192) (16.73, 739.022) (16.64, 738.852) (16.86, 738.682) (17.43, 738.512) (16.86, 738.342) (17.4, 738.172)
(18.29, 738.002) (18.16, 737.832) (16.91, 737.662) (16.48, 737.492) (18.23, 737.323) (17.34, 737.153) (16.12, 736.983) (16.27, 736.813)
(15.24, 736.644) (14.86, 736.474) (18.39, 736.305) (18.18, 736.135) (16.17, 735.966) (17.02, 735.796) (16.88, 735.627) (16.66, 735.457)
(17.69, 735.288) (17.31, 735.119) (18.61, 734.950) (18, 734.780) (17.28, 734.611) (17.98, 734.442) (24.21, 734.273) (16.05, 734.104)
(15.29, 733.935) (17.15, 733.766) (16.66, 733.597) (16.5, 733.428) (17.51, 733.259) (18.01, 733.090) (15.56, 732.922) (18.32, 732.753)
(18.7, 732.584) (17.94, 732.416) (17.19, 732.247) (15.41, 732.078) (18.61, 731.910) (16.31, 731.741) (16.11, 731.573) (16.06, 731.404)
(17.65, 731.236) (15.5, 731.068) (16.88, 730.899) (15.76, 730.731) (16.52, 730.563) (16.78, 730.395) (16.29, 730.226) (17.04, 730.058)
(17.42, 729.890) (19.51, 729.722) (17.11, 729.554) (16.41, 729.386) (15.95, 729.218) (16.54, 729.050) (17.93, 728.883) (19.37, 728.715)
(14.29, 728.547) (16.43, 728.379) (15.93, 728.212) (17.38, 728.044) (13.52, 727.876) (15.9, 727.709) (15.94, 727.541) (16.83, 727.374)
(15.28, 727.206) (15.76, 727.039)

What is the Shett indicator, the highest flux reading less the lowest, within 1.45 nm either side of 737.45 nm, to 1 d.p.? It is 3.5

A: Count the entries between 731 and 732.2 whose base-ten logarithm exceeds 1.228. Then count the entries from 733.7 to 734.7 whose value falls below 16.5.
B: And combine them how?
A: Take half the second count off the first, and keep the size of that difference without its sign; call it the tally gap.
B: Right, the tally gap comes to 1.0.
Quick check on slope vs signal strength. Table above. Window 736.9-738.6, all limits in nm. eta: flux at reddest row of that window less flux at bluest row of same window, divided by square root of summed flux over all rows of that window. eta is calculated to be 0.10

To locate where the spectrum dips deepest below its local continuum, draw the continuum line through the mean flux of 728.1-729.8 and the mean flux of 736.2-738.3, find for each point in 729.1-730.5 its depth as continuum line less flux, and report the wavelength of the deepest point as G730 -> 729.218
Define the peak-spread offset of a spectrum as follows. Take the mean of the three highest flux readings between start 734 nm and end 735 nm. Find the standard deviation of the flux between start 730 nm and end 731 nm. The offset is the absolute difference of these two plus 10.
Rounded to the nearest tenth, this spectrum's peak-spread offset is 29.8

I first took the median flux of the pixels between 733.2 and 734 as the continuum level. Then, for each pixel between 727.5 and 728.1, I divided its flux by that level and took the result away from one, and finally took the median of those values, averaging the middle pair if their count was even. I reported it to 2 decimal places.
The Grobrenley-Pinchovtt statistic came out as 0.04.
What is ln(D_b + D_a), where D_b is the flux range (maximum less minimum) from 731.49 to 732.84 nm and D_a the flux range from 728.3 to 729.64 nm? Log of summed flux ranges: 2.12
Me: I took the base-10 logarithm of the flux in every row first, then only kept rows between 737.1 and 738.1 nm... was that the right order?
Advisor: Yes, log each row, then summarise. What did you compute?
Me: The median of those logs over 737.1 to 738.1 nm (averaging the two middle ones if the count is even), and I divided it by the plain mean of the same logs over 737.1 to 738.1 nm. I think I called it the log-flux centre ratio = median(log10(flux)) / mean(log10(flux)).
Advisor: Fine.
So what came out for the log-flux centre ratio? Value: 1.004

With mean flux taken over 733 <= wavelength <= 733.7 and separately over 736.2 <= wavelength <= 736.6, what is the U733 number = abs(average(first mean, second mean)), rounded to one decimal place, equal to 16.9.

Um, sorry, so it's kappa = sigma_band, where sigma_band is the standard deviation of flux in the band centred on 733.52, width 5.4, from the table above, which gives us 1.6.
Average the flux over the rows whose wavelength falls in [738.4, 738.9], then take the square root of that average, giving 4.12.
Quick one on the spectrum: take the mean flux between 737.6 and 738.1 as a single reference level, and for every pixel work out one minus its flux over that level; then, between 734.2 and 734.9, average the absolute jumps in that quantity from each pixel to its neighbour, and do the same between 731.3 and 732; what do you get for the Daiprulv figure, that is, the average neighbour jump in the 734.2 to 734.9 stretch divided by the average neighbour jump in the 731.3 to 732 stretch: 3.0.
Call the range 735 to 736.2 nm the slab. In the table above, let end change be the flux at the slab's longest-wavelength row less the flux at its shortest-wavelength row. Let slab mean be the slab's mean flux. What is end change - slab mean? -16.3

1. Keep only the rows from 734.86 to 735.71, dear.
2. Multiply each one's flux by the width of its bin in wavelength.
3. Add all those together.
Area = 14.8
